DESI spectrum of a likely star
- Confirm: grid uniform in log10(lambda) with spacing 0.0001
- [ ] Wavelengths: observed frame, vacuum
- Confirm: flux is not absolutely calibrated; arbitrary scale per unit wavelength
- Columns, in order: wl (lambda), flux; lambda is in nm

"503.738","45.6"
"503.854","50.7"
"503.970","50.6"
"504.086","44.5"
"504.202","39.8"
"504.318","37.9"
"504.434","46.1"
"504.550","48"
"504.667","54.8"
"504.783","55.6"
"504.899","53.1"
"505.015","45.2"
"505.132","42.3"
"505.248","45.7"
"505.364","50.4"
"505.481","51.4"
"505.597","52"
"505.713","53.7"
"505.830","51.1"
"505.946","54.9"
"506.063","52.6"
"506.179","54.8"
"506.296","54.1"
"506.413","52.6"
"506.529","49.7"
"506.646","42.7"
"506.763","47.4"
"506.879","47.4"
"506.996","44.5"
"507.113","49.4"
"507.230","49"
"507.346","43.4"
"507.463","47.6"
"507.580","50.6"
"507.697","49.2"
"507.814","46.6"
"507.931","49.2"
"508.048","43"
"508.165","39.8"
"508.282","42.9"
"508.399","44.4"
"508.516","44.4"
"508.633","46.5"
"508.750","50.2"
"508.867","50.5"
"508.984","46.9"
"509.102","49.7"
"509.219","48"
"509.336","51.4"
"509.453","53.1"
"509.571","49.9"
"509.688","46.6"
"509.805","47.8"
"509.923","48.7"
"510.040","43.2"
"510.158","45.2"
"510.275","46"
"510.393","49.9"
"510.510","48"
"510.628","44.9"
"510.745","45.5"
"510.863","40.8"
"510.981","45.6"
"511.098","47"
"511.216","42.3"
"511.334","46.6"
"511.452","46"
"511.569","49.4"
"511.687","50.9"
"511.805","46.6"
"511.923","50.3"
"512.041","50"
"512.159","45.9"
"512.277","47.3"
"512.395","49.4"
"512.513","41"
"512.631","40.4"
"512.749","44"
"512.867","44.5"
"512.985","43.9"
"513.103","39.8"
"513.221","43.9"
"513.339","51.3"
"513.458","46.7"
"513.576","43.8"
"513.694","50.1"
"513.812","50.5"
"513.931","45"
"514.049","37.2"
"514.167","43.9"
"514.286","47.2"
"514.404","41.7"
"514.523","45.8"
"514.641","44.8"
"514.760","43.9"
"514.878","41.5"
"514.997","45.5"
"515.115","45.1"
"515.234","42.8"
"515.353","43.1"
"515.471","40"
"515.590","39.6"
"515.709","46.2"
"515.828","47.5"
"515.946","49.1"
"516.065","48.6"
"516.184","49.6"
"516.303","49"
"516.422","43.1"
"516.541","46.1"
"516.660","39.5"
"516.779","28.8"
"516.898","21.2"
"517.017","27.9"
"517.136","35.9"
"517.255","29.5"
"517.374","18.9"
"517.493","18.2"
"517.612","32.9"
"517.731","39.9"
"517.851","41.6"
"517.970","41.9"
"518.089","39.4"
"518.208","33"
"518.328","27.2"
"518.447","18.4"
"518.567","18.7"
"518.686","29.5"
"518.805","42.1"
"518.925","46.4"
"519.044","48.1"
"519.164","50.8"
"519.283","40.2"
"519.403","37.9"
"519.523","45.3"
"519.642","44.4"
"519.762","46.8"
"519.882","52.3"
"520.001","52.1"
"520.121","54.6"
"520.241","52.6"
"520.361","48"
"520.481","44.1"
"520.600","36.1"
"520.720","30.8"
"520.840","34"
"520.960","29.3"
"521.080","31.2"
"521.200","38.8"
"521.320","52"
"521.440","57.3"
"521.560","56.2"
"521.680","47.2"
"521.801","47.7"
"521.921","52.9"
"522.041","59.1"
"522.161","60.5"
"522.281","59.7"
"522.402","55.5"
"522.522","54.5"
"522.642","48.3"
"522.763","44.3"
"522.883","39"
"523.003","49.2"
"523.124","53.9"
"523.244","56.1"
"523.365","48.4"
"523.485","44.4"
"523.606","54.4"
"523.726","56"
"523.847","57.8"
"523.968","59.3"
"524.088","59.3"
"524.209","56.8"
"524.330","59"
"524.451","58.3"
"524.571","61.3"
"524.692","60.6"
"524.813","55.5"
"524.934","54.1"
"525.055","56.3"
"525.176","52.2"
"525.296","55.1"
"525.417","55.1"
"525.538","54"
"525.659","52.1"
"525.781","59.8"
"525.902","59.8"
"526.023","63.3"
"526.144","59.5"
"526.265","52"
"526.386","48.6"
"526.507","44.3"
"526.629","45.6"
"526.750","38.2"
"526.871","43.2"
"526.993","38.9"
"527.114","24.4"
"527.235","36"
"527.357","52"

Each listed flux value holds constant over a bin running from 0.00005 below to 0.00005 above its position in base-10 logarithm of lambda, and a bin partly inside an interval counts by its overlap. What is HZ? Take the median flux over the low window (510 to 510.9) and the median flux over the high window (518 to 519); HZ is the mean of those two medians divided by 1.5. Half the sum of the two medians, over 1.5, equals 25.5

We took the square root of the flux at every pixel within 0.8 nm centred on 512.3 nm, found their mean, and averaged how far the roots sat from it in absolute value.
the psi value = 0.25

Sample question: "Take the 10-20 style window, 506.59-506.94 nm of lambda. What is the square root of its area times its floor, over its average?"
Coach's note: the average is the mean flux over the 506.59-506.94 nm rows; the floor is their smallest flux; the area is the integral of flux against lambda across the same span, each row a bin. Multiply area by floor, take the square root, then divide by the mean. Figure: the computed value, 0.571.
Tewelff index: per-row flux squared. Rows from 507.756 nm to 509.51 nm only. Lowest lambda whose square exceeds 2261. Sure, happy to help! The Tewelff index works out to 507.931 nm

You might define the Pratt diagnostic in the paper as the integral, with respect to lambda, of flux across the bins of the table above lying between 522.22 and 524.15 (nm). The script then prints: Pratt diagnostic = 101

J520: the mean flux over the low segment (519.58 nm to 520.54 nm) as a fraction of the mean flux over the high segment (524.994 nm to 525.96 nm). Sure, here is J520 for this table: 0.89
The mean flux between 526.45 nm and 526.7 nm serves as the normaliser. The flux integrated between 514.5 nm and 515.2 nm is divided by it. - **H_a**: 0.7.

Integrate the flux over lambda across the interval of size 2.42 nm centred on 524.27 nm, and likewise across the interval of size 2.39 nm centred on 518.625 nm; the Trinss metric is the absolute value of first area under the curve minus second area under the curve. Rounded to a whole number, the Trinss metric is 46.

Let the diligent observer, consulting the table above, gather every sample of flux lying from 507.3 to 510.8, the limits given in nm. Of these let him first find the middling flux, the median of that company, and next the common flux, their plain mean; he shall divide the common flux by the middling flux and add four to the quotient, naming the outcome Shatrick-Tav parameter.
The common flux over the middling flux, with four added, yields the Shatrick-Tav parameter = 5.00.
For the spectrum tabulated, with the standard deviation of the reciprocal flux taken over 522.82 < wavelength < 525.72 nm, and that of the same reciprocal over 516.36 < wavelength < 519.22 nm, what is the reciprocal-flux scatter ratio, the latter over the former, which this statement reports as 5.6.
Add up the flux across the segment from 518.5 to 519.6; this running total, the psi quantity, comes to 359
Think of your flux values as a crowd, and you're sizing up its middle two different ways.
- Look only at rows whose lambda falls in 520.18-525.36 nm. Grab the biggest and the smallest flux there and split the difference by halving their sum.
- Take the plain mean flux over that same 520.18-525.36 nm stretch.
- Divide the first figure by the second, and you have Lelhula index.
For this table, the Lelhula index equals 0.89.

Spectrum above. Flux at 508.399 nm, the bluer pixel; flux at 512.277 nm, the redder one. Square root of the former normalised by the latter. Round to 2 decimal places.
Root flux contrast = 0.97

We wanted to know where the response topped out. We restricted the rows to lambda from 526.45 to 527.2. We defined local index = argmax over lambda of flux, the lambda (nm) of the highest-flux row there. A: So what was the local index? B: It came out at 526.629 nm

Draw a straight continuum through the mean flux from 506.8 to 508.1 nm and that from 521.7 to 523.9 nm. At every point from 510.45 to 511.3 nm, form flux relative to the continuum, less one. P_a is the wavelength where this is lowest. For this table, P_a 510.863 nm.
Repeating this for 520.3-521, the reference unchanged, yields 520.960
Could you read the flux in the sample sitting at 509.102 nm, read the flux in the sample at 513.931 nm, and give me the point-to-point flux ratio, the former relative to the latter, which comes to 1.10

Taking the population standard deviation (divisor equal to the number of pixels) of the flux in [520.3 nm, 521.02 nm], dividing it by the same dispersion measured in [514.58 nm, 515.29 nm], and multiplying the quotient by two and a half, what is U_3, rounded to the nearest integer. 12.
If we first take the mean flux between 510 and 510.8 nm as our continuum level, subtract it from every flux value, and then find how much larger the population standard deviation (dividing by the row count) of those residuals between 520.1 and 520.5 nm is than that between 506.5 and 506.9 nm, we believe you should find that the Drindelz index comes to 1.5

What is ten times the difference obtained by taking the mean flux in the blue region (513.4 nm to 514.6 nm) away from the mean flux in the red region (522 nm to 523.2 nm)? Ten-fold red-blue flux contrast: 72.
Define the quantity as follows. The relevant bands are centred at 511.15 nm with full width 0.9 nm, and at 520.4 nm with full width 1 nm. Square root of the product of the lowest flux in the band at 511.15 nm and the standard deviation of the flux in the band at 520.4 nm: 19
